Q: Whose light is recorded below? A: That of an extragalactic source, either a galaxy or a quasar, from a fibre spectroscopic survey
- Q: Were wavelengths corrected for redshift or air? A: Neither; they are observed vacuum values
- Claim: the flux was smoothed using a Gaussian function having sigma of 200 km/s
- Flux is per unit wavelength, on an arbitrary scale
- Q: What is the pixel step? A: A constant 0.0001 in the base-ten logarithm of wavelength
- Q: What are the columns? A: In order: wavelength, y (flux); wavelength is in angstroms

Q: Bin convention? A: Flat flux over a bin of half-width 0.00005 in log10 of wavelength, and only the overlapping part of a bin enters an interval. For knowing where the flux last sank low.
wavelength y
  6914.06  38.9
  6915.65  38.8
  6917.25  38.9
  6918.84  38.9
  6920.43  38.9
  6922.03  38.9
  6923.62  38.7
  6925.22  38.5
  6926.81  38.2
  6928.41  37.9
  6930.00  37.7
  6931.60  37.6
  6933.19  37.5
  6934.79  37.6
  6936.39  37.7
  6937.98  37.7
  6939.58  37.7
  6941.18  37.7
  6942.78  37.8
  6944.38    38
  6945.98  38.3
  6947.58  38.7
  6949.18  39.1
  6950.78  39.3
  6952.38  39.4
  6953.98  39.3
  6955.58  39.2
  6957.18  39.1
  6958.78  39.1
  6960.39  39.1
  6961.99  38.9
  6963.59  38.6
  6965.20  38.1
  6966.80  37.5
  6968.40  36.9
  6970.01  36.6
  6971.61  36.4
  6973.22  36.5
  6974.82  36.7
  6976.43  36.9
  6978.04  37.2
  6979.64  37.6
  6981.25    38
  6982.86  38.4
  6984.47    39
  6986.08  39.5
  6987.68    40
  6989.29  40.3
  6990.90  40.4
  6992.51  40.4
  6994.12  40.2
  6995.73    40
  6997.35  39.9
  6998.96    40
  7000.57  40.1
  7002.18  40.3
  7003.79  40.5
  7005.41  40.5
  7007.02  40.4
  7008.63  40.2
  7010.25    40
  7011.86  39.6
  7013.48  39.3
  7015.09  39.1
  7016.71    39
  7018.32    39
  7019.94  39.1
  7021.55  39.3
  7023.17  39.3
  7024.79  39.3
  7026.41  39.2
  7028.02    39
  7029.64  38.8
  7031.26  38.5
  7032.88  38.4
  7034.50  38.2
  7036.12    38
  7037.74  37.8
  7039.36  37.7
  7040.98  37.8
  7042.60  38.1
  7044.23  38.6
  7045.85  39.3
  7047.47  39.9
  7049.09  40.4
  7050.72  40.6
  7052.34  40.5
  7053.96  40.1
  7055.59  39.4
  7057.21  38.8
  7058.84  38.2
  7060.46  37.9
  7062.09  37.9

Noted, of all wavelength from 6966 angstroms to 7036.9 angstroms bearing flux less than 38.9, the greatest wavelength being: 7036.12 angstroms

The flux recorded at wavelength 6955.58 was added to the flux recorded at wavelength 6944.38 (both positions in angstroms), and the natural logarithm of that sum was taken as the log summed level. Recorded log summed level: 4.346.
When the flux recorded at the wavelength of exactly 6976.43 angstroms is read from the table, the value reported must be 36.9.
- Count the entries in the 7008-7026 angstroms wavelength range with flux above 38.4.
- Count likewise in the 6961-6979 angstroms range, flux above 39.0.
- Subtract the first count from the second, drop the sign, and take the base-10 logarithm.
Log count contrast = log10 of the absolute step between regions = 1.04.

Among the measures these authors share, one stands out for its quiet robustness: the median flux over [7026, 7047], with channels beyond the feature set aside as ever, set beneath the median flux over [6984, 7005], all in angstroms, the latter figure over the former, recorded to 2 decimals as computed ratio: 1.04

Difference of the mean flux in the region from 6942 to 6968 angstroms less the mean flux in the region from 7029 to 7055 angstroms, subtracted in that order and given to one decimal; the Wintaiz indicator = -0.2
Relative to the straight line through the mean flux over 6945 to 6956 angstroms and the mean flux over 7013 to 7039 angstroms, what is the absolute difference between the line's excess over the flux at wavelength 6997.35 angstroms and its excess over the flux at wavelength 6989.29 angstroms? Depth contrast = 0.38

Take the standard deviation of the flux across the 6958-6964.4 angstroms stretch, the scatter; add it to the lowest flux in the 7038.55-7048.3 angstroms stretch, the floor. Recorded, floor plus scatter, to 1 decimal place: 37.9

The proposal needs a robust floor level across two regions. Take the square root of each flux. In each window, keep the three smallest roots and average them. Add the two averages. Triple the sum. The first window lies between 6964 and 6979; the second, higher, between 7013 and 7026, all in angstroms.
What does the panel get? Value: 36.9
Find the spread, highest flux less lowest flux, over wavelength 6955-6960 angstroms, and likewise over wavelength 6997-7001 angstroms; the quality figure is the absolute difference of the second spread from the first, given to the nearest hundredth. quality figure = 0.10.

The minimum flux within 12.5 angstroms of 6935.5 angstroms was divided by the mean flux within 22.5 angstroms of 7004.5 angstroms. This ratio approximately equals 0.94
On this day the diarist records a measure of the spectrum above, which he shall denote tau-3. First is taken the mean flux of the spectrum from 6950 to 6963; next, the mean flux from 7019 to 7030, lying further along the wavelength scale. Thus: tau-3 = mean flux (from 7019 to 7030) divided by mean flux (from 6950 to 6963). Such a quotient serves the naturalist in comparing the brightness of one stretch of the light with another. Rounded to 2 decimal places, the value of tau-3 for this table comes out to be 1.00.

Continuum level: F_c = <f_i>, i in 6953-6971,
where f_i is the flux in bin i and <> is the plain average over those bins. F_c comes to 38.4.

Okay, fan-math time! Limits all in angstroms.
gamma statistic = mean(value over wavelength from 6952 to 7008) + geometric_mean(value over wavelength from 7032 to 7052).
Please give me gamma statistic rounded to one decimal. 77.6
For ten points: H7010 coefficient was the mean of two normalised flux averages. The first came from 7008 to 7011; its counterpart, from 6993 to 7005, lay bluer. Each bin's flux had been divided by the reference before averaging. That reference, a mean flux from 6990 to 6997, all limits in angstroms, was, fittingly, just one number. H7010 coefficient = 0.997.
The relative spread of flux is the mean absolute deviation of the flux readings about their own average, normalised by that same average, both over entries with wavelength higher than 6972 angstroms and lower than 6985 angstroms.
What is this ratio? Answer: 0.0190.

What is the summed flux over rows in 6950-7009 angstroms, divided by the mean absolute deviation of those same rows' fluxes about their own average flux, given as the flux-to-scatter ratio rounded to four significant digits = 1284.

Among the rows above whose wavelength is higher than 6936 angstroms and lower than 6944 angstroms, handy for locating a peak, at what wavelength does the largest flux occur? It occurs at 6942.78 angstroms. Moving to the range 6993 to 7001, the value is 6994.12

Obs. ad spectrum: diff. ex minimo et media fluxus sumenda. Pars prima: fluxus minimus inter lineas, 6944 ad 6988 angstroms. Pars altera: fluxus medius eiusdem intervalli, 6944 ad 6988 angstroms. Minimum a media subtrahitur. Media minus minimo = 1.9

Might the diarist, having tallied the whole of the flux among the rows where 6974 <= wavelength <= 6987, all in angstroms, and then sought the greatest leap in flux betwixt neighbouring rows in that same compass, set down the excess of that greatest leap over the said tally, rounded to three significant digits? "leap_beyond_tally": -303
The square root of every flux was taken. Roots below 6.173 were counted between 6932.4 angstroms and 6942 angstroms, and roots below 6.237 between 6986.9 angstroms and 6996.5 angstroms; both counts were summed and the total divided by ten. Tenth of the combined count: 0.600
